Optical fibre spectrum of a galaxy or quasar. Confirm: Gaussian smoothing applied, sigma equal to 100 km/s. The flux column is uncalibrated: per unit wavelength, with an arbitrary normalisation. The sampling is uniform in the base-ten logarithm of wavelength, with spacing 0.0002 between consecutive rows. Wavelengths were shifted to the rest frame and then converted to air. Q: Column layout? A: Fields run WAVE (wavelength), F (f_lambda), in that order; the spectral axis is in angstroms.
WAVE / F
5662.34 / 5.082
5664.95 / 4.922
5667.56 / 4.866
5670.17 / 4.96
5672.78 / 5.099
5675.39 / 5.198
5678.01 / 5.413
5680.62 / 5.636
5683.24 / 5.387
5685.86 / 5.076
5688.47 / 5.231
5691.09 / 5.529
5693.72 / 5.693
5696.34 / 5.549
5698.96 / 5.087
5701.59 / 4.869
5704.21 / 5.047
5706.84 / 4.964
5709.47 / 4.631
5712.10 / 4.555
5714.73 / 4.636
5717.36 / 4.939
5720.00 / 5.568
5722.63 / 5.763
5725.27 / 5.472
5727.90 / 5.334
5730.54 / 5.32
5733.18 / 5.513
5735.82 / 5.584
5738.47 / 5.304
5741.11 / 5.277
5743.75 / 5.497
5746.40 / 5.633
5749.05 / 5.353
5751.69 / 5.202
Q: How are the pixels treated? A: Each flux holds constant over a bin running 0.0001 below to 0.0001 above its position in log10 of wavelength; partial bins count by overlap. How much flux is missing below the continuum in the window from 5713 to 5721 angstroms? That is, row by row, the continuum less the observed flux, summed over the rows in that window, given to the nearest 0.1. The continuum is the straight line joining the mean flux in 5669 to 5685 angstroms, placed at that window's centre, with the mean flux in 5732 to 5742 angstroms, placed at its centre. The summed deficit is 1.0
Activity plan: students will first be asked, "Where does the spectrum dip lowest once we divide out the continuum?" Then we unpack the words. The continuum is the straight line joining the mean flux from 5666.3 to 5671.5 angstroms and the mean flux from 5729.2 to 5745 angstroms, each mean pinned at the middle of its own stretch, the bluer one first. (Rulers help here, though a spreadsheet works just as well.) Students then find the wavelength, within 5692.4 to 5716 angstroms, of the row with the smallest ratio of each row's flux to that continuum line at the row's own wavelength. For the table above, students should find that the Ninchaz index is 5712.10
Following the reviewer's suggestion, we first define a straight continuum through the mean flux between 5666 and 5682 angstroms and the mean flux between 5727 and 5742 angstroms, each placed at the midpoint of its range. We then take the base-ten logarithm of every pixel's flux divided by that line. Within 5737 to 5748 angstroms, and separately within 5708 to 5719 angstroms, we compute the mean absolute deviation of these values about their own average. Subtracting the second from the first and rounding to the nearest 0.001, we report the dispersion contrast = -0.001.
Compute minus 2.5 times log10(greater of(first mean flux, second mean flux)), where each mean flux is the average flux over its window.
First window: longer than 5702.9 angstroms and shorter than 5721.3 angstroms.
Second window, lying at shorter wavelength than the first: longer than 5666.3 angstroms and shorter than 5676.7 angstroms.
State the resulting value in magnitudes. -1.75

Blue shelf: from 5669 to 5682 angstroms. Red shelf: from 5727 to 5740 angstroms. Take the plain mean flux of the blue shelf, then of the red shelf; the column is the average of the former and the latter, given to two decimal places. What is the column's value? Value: 5.34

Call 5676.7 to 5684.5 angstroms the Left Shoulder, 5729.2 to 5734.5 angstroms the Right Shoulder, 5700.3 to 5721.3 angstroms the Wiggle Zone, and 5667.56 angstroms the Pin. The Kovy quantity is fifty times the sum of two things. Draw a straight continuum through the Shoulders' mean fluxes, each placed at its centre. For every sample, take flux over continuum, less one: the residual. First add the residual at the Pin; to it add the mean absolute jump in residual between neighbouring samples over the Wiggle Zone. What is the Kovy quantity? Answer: -4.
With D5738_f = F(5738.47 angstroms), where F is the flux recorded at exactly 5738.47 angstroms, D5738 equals 5.304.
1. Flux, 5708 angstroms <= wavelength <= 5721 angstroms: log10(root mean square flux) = 0.688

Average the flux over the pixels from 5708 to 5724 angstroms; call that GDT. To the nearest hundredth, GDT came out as 5.02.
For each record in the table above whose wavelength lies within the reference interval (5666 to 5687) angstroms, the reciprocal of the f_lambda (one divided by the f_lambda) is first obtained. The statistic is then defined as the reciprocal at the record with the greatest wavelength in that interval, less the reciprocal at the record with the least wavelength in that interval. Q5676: -0.009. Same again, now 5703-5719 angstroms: 0.004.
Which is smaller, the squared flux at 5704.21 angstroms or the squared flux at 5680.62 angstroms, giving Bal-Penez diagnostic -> 25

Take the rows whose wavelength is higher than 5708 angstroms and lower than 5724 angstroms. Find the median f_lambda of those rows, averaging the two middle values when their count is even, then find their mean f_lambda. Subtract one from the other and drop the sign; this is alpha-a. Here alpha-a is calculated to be 0.228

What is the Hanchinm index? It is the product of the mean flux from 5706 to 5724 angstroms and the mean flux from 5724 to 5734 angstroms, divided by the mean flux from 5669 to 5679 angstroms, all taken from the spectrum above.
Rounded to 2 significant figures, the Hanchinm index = 5.2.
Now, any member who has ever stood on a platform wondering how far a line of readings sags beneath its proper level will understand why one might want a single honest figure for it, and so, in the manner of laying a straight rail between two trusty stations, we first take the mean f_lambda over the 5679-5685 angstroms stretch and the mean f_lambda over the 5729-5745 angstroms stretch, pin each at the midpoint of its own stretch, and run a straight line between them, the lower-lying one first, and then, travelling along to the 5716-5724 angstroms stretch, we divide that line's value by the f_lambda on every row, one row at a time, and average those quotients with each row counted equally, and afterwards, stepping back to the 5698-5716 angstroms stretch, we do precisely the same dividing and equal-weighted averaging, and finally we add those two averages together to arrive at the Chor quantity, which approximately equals 2.14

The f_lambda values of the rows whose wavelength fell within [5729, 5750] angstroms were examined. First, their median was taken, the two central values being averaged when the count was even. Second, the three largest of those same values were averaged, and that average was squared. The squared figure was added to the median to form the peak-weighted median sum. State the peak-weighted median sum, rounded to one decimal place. 36.5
